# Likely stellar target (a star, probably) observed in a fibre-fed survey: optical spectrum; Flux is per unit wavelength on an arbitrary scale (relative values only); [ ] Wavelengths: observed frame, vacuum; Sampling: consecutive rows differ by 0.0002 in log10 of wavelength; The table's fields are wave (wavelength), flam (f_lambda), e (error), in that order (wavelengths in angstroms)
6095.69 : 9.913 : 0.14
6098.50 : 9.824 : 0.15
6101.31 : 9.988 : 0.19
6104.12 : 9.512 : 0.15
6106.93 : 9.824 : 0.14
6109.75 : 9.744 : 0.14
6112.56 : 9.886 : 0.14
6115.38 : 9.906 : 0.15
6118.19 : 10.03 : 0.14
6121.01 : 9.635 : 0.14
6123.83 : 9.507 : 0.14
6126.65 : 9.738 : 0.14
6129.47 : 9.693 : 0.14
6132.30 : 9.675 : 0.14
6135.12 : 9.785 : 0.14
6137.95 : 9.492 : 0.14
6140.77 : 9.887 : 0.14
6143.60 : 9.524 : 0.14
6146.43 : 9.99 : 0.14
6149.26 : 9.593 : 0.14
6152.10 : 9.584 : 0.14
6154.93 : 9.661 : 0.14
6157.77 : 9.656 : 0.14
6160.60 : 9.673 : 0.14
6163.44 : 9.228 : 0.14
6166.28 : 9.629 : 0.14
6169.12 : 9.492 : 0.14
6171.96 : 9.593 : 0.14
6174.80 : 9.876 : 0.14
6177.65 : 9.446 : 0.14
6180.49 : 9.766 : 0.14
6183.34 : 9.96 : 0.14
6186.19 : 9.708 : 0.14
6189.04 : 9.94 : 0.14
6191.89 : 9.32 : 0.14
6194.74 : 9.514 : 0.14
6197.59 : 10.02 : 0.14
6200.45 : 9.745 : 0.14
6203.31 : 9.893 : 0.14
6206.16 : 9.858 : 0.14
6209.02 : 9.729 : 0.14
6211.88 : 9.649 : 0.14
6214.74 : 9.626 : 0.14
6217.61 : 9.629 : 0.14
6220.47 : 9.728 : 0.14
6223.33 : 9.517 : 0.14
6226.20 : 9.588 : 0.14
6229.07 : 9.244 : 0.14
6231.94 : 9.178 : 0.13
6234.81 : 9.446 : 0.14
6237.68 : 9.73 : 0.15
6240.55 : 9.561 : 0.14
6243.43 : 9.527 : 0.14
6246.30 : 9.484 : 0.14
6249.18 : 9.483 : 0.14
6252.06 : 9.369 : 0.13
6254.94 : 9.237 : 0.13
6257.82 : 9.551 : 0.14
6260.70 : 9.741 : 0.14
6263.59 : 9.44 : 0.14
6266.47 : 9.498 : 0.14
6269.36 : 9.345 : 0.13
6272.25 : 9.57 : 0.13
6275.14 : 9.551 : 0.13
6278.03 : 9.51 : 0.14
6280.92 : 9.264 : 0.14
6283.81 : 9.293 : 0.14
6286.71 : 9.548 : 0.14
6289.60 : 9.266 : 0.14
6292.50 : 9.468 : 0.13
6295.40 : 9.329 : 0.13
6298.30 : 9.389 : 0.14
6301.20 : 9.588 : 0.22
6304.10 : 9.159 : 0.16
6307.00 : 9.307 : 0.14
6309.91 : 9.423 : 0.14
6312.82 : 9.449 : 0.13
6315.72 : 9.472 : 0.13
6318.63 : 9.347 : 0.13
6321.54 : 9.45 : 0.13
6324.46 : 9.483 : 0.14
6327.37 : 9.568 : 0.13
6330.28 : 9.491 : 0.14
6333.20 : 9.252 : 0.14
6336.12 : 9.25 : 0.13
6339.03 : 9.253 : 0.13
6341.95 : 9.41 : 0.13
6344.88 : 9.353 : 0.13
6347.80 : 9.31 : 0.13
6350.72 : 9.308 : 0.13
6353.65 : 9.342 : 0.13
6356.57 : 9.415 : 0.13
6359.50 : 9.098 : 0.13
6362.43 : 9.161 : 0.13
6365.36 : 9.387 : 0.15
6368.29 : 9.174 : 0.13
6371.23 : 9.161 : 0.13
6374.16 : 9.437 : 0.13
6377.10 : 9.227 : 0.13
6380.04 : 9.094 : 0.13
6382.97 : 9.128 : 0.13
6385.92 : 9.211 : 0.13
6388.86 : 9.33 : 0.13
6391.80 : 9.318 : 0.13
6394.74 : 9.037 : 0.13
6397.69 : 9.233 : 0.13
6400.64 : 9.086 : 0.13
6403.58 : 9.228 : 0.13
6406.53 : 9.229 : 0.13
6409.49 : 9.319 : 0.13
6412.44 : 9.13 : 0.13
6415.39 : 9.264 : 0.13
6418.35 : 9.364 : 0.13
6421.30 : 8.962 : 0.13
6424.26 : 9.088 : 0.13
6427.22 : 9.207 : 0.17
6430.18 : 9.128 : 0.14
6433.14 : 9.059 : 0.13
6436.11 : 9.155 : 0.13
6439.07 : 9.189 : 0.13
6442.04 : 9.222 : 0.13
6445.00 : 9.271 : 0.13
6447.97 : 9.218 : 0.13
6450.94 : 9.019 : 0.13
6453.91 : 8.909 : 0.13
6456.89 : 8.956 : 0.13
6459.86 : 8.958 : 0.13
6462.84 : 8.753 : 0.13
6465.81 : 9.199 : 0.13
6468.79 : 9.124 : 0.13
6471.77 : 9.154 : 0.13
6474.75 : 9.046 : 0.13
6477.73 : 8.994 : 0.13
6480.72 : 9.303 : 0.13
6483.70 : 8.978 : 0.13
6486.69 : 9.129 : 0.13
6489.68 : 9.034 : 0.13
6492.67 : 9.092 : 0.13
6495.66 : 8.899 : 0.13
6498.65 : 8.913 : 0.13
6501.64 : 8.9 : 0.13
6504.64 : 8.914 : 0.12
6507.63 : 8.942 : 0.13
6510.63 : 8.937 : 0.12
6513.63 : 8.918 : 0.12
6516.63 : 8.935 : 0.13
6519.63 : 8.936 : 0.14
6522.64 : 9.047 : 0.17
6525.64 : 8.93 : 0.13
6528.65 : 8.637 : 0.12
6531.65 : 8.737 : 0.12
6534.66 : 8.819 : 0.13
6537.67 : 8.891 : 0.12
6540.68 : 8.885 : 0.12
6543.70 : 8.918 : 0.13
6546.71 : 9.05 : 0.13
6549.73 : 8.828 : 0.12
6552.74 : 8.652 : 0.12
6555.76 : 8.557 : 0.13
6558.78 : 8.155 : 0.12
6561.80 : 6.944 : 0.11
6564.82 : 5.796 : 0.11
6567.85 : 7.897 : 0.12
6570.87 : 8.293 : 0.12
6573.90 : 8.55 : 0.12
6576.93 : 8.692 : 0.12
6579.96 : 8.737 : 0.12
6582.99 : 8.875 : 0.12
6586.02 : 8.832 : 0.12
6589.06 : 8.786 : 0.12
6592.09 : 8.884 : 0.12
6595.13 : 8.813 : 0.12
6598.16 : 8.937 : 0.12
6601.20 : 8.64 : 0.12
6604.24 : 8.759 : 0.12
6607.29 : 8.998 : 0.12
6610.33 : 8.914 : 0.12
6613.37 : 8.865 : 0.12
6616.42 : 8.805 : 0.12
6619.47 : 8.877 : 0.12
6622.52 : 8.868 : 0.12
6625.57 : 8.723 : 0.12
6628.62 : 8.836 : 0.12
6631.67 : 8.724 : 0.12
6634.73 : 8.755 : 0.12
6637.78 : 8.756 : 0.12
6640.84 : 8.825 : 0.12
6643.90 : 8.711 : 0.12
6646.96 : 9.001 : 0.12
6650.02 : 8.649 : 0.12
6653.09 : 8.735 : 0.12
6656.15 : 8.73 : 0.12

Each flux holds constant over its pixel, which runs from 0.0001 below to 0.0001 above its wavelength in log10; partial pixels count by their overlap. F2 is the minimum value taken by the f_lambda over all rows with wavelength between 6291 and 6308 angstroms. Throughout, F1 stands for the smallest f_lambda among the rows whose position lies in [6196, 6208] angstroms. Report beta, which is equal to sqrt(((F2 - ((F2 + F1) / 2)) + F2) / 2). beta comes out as 2.11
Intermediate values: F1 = 9.745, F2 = 9.159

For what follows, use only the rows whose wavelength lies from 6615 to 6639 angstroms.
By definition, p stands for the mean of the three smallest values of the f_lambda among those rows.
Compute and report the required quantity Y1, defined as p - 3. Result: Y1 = 5.7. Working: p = 8.7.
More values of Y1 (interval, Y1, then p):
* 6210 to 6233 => 6.3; 9.3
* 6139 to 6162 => 6.6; 9.6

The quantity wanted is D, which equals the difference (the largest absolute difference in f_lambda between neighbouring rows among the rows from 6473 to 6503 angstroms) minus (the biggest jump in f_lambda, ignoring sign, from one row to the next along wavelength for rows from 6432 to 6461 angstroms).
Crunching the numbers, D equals 0.13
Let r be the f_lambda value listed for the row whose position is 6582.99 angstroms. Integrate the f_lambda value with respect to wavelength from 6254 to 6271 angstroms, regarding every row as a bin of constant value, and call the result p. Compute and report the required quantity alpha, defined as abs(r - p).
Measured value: 152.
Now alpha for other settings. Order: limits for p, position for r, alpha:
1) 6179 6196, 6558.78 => 157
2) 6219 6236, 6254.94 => 151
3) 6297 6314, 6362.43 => 150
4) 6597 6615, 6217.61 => 150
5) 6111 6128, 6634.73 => 158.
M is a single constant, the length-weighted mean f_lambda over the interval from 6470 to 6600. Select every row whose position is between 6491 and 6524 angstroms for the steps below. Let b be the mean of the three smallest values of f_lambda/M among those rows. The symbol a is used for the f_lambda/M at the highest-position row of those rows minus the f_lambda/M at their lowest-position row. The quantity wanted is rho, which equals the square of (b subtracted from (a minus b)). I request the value 4.2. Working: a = -0.005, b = 1.021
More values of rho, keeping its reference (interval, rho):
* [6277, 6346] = 4.5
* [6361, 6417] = 4.3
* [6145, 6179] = 4.9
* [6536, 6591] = 2.5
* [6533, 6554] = 4.1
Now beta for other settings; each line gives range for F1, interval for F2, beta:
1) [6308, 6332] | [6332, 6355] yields 2.14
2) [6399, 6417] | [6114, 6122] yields 2.23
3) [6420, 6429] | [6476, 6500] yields 2.11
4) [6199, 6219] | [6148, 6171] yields 2.12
